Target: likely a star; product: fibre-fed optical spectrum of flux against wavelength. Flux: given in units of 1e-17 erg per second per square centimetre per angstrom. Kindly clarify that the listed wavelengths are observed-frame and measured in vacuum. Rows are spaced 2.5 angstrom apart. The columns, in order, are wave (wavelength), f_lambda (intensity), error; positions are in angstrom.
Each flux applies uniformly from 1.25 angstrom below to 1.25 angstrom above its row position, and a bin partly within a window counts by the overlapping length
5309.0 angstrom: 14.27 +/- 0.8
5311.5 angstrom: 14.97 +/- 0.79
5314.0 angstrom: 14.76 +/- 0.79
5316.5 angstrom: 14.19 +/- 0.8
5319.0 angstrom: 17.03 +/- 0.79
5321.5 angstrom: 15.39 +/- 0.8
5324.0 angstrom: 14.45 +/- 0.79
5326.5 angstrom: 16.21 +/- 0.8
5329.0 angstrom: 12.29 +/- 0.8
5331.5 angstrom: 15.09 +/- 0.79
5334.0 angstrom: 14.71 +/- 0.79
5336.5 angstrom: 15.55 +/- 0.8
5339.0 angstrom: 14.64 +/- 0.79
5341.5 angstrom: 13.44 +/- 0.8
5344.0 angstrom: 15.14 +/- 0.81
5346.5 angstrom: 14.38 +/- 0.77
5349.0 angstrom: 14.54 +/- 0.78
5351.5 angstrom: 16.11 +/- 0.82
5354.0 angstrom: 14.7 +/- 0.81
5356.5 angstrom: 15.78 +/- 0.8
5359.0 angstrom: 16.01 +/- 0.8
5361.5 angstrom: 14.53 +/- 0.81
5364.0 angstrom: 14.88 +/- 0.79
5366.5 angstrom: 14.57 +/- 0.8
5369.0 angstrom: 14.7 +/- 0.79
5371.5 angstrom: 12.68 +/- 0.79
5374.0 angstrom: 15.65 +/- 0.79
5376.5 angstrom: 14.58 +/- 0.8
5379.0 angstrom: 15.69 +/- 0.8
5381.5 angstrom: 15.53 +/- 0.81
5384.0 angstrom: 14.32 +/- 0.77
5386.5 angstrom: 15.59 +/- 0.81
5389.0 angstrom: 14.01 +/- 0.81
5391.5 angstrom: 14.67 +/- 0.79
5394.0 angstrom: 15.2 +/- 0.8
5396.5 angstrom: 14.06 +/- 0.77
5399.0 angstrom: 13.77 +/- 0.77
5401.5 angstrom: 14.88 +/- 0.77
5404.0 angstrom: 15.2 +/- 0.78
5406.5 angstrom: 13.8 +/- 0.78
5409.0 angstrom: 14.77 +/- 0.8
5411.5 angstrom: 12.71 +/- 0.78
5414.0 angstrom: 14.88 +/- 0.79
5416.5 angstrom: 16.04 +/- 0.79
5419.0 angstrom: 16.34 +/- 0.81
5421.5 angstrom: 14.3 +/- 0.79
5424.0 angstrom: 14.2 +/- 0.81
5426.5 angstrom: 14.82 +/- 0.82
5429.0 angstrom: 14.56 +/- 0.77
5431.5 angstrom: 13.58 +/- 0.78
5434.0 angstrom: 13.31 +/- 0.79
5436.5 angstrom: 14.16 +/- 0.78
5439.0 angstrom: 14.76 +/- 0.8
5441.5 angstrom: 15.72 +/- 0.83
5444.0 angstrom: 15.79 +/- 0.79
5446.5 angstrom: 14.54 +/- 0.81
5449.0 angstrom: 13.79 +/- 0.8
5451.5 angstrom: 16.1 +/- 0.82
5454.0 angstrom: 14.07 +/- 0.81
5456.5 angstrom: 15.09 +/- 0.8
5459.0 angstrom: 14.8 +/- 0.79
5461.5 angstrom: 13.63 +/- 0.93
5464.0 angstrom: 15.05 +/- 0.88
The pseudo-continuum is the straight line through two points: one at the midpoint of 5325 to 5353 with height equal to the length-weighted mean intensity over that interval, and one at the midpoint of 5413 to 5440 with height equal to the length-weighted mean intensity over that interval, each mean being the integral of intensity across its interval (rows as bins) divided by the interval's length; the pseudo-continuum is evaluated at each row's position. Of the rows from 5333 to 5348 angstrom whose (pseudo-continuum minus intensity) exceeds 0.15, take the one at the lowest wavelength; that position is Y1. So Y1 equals 5341.5 angstrom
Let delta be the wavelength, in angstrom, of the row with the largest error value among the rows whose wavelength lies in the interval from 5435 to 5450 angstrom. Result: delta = 5441.5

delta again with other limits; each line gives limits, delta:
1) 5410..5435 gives 5426.5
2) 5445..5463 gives 5461.5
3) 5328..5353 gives 5351.5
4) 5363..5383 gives 5381.5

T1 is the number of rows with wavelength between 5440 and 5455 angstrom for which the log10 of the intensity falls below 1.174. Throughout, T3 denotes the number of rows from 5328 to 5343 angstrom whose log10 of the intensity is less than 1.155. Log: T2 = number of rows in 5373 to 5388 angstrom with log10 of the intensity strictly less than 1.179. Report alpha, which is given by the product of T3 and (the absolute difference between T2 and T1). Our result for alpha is 2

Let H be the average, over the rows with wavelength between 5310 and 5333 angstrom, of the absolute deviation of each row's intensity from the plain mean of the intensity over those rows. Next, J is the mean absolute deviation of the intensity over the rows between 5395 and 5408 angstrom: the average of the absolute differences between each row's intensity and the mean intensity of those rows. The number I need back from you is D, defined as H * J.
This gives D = 0.501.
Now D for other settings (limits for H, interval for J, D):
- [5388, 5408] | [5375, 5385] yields 0.312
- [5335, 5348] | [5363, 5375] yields 0.418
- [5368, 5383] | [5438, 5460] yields 0.518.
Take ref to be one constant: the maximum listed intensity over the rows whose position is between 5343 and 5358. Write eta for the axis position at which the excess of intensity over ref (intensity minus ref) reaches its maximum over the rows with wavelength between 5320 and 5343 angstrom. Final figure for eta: 5326.5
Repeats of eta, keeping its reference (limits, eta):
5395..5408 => 5404.0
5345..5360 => 5351.5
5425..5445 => 5444.0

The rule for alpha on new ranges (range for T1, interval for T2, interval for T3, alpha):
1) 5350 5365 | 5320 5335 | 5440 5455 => 2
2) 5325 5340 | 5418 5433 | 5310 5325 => 2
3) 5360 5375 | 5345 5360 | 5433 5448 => 4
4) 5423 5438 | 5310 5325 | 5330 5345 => 2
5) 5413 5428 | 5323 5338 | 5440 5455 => 0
